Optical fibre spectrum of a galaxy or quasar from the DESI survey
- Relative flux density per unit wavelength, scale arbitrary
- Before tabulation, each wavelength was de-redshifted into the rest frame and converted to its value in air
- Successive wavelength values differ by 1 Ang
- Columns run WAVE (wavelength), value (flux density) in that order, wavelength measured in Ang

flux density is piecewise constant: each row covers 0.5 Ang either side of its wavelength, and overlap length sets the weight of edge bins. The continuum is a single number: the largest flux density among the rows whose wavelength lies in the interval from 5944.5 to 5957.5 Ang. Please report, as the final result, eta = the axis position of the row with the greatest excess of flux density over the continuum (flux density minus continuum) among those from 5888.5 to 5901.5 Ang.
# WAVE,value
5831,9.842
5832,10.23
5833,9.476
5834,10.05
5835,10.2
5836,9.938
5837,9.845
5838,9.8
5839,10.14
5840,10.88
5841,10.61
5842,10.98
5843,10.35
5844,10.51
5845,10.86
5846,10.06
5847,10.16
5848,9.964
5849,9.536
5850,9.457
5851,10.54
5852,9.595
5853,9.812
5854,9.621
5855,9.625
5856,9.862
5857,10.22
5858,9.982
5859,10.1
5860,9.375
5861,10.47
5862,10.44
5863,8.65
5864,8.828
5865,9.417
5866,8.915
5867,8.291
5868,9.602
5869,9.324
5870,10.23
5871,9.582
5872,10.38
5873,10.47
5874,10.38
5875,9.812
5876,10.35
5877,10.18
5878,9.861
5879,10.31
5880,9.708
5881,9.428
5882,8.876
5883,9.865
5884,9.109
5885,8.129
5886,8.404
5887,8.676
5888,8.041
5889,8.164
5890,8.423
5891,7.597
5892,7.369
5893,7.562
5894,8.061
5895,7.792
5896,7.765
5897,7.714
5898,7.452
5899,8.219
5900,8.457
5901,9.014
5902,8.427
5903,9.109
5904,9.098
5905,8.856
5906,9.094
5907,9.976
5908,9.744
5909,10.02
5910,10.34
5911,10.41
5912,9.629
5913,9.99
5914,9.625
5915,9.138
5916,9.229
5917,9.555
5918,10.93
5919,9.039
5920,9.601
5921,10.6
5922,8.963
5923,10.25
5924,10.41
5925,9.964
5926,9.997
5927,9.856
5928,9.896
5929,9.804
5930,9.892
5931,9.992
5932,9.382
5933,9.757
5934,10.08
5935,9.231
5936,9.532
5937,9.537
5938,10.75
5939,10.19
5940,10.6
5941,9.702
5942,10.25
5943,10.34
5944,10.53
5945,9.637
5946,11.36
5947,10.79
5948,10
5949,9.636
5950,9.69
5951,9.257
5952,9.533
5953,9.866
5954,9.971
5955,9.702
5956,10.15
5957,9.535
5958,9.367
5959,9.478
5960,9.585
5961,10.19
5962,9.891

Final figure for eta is 5901 Ang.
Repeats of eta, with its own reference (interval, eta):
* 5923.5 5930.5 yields 5924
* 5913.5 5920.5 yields 5918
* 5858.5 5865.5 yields 5861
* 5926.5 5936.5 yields 5934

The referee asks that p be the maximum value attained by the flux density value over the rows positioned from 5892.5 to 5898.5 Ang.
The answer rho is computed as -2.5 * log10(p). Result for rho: -2.27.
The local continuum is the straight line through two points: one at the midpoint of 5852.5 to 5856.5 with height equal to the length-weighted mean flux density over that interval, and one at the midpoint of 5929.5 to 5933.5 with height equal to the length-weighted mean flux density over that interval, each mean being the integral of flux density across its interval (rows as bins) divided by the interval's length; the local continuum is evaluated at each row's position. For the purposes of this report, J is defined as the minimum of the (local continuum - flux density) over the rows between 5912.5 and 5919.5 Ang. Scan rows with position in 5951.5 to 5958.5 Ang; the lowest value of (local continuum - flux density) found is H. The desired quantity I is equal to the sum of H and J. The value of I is -1.56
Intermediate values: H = -0.39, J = -1.18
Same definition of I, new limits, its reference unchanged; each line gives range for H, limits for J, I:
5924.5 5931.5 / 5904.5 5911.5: -0.90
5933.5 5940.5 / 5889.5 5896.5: 0.33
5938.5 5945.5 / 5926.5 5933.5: -1.08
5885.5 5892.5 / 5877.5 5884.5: 0.49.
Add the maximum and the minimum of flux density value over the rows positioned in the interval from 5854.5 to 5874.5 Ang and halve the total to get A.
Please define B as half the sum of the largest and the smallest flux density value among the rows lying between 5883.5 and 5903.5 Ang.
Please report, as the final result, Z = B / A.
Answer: 0.878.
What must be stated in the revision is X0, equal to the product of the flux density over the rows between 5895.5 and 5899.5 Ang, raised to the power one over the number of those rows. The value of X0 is 7.8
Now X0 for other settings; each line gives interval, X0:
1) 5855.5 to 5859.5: 10.0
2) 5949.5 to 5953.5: 9.6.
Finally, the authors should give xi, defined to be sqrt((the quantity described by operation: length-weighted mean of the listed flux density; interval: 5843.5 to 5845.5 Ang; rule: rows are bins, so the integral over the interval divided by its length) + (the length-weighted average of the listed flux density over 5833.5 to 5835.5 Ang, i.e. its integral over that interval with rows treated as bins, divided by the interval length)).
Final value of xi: 4.56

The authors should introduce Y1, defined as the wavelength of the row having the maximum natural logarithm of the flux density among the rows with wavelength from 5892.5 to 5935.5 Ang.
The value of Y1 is 5918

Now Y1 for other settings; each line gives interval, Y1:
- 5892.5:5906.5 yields 5903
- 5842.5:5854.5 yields 5845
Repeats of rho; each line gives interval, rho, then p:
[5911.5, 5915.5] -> -2.50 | 9.99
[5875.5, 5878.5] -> -2.54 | 10.35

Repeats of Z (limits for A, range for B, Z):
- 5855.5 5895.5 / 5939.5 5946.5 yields 1.177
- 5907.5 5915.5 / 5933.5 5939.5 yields 1.022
